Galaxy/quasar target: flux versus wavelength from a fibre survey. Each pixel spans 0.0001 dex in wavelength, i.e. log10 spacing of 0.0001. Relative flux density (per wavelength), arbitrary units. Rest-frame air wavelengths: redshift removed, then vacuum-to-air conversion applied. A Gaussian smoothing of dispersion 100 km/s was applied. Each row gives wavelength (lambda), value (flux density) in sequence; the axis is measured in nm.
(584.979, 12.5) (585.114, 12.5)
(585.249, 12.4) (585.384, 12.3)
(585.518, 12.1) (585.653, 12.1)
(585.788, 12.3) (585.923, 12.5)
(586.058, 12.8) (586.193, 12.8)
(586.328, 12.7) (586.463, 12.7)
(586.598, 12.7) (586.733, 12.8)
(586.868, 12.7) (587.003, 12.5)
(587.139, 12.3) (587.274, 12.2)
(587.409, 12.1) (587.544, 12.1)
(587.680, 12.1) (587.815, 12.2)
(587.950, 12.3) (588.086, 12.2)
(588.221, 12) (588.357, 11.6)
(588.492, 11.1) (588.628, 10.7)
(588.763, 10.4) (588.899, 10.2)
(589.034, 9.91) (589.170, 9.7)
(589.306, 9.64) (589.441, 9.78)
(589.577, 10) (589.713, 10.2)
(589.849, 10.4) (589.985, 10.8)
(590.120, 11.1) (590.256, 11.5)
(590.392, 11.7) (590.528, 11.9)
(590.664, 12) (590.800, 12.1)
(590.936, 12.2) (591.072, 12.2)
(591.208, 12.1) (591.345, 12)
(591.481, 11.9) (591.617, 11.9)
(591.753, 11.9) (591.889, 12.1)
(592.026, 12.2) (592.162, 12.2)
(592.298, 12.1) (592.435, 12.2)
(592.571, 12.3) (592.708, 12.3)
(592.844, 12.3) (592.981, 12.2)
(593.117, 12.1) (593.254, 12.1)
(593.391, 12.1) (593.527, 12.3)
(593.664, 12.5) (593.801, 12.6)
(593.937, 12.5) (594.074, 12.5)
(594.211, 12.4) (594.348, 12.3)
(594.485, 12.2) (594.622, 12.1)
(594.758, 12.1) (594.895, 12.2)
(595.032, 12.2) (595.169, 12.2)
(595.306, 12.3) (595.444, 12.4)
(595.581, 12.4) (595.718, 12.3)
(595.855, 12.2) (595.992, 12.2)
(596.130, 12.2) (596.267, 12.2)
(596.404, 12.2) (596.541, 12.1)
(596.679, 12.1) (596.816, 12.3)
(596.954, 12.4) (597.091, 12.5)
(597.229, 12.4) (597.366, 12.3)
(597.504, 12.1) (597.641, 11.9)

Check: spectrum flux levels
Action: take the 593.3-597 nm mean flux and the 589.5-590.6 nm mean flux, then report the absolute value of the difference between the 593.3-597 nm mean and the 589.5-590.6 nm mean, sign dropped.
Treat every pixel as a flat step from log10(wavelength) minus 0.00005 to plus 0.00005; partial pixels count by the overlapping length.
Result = 1.3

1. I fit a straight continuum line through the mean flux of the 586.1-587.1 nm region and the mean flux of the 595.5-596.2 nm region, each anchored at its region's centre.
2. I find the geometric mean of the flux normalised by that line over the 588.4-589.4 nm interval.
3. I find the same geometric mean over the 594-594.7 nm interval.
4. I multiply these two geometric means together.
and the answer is 0.81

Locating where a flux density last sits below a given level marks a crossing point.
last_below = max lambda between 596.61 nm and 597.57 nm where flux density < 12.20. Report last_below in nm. 597.504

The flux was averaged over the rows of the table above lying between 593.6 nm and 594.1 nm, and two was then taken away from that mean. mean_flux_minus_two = 10.5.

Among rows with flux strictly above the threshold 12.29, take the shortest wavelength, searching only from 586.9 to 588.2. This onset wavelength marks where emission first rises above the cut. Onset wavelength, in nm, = 587.003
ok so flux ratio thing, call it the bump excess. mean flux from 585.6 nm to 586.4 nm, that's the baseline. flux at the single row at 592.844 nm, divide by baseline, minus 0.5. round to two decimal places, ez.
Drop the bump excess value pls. 0.48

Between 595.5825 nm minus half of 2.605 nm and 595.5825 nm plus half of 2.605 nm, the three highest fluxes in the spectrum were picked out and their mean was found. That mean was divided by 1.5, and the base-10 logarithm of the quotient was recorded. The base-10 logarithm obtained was 0.916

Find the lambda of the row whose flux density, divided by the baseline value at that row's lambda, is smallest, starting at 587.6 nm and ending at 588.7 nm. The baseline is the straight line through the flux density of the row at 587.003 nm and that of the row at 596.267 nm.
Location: 588.628 nm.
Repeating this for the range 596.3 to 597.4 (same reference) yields 596.541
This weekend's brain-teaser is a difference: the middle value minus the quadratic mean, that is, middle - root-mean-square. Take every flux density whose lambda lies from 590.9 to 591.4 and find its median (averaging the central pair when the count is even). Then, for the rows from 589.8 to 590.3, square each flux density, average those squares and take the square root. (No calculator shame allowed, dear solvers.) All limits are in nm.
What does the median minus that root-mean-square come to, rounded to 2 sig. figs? 1.2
